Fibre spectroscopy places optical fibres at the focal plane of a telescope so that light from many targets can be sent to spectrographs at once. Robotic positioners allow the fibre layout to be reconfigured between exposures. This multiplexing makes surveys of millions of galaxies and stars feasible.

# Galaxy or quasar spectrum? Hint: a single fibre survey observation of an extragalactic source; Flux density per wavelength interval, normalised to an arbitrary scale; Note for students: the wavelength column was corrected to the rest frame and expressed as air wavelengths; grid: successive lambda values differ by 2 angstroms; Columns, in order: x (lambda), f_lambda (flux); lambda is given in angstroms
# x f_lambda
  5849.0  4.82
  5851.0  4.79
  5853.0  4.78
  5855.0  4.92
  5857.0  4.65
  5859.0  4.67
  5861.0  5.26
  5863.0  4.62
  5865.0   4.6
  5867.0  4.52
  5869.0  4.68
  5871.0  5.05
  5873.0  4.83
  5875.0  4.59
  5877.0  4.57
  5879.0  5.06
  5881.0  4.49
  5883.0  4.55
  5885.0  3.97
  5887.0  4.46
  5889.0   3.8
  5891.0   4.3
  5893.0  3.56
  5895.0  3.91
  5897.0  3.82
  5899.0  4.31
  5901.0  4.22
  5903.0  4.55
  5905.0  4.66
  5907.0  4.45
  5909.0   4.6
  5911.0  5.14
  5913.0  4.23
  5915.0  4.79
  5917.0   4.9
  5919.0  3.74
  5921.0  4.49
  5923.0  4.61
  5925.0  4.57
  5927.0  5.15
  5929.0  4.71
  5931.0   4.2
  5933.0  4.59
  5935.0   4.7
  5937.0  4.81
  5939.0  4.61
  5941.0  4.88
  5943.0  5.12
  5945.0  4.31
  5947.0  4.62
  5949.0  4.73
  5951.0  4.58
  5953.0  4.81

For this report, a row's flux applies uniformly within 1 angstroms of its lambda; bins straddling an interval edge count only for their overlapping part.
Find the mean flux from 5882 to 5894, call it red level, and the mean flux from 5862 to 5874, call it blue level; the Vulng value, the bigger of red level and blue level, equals 4.72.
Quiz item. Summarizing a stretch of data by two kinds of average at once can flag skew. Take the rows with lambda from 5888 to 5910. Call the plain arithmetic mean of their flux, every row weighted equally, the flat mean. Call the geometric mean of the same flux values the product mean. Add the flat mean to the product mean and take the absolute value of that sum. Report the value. 8.38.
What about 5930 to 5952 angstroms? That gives 9.29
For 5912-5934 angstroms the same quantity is 9.07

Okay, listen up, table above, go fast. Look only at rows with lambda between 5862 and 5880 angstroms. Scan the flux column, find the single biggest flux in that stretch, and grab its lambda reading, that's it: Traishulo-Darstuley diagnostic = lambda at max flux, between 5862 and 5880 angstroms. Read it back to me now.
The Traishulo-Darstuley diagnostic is 5879.0 angstroms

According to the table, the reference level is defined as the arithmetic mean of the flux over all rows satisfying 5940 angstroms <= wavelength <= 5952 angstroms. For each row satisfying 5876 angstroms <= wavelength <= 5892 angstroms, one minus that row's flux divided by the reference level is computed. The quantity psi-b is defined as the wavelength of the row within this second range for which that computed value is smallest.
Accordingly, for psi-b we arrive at 5879.0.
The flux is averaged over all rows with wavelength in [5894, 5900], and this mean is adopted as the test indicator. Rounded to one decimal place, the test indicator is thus 4.0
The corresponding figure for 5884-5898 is 4.0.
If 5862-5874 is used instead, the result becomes 4.7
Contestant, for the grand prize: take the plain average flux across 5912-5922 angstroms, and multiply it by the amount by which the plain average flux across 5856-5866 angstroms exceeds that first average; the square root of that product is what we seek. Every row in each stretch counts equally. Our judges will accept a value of 1.2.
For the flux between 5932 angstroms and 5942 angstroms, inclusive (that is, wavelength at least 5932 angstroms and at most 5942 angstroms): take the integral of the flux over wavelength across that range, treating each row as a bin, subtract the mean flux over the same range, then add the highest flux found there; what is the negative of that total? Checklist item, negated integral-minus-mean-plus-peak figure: -47.3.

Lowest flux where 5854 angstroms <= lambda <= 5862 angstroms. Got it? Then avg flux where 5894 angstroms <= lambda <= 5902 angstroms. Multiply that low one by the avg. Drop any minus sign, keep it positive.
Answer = 18.9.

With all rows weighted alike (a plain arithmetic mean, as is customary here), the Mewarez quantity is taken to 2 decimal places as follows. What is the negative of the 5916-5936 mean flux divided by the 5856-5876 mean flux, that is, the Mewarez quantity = -0.96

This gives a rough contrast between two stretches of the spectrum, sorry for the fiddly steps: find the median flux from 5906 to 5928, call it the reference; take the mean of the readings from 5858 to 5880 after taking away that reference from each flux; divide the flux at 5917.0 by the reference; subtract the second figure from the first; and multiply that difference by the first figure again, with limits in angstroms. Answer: -0.2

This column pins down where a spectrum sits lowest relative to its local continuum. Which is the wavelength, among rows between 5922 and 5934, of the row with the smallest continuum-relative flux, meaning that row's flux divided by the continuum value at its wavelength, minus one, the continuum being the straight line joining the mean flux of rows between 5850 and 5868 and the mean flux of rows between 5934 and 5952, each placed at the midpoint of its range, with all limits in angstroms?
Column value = 5931.0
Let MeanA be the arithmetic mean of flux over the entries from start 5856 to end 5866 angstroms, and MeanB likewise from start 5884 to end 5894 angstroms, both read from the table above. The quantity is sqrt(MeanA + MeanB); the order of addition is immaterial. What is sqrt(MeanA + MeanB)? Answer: 2.96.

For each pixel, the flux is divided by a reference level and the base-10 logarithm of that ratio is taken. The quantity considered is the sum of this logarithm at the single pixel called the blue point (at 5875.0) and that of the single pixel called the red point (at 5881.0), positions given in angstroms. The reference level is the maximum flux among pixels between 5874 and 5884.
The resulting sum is -0.094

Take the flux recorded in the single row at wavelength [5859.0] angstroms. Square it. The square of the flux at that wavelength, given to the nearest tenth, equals 21.8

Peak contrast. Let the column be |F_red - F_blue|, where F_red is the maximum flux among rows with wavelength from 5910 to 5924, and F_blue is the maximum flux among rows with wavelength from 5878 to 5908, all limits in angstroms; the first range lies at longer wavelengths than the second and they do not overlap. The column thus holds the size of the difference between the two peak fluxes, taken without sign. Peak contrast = 0.080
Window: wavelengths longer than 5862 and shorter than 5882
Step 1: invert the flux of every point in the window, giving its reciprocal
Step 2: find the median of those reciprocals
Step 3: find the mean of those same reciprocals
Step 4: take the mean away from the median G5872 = 0.004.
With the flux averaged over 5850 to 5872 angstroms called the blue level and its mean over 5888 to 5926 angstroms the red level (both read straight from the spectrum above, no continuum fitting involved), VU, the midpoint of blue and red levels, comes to 4.56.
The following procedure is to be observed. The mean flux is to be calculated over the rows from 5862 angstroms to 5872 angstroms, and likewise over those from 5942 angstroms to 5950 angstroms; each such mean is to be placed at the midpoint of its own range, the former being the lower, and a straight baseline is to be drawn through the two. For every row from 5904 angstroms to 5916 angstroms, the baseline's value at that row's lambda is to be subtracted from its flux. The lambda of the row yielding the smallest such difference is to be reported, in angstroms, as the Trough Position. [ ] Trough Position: 5913.0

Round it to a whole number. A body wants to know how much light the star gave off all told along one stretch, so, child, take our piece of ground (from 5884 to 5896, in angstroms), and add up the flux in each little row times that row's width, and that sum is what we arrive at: 48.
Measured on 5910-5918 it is 38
